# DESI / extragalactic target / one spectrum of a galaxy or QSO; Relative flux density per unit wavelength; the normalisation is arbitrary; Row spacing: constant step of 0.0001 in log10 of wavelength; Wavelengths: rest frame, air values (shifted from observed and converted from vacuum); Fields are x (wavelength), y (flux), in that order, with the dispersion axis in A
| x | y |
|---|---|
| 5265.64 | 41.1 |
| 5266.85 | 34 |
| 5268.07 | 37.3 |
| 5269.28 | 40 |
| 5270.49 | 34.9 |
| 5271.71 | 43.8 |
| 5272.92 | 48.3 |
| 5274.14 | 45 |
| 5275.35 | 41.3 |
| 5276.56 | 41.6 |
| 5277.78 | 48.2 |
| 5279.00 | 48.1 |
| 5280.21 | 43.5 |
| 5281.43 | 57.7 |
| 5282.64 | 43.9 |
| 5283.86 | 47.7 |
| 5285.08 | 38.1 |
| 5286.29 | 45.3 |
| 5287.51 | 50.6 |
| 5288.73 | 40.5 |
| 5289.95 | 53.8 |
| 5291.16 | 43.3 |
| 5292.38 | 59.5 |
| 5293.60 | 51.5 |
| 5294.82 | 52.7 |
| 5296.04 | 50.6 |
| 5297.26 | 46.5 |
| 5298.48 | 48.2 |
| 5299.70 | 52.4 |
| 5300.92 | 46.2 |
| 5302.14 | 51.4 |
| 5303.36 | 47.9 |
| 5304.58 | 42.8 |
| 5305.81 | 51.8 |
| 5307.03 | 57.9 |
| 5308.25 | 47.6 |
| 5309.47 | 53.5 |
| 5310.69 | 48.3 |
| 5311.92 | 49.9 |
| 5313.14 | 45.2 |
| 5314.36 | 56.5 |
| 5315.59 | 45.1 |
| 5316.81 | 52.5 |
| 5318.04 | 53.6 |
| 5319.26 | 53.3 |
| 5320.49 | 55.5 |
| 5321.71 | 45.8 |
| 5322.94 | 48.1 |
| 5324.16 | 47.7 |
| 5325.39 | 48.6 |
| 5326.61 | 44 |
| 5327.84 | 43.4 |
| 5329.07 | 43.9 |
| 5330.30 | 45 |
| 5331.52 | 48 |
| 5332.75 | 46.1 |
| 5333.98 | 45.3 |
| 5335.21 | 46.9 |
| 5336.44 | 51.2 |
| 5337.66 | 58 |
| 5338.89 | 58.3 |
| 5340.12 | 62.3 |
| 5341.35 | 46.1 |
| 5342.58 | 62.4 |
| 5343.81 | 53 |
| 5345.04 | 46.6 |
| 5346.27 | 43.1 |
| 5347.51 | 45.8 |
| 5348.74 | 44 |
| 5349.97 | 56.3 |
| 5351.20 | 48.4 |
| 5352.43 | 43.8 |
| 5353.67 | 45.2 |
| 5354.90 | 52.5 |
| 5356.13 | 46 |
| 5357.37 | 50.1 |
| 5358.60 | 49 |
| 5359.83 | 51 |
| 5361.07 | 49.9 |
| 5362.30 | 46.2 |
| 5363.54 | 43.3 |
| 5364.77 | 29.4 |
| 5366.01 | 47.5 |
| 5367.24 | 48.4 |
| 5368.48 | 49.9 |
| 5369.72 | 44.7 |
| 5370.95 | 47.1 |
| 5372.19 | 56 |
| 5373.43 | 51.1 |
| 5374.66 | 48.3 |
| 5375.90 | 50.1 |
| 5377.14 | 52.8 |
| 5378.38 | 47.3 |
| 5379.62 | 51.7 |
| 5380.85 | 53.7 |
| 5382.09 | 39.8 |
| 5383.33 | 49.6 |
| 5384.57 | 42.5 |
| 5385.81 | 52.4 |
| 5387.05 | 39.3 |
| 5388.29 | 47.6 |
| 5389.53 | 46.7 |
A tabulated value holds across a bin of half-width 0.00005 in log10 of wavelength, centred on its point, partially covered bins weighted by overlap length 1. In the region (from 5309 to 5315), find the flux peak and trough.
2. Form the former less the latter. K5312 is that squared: 128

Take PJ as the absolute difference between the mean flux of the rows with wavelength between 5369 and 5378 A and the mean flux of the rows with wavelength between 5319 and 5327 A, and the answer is 1.0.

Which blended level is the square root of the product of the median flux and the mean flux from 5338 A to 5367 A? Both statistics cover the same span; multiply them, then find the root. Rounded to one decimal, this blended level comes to 48.1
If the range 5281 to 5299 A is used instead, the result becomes 48.4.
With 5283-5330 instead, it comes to 48.6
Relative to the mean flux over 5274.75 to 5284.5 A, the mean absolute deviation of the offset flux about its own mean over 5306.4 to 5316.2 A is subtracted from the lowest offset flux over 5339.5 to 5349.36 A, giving -7.5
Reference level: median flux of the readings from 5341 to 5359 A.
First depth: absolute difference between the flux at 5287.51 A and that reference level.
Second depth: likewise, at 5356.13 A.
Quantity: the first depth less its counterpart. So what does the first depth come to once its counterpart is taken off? 3.4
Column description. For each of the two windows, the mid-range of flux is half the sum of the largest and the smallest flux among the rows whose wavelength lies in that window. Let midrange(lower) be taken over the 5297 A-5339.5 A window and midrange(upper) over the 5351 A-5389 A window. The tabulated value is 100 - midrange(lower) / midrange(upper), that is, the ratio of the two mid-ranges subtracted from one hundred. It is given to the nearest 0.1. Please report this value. 98.8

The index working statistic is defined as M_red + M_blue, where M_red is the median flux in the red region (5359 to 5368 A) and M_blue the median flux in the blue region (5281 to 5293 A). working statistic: 94.0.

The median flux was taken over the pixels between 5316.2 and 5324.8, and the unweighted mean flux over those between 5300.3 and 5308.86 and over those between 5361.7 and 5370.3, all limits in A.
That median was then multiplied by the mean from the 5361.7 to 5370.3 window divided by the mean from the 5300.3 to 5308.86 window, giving 47.0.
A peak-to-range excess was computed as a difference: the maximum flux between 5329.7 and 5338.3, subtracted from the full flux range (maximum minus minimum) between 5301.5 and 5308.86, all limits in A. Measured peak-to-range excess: -43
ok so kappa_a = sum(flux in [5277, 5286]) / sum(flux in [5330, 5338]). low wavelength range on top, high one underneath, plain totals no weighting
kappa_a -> 0.96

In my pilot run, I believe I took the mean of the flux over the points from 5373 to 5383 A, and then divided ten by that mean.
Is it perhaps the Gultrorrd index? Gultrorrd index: 0.203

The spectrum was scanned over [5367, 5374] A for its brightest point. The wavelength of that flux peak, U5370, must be 5372.19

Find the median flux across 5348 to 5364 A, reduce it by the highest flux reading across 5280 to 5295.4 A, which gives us -11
